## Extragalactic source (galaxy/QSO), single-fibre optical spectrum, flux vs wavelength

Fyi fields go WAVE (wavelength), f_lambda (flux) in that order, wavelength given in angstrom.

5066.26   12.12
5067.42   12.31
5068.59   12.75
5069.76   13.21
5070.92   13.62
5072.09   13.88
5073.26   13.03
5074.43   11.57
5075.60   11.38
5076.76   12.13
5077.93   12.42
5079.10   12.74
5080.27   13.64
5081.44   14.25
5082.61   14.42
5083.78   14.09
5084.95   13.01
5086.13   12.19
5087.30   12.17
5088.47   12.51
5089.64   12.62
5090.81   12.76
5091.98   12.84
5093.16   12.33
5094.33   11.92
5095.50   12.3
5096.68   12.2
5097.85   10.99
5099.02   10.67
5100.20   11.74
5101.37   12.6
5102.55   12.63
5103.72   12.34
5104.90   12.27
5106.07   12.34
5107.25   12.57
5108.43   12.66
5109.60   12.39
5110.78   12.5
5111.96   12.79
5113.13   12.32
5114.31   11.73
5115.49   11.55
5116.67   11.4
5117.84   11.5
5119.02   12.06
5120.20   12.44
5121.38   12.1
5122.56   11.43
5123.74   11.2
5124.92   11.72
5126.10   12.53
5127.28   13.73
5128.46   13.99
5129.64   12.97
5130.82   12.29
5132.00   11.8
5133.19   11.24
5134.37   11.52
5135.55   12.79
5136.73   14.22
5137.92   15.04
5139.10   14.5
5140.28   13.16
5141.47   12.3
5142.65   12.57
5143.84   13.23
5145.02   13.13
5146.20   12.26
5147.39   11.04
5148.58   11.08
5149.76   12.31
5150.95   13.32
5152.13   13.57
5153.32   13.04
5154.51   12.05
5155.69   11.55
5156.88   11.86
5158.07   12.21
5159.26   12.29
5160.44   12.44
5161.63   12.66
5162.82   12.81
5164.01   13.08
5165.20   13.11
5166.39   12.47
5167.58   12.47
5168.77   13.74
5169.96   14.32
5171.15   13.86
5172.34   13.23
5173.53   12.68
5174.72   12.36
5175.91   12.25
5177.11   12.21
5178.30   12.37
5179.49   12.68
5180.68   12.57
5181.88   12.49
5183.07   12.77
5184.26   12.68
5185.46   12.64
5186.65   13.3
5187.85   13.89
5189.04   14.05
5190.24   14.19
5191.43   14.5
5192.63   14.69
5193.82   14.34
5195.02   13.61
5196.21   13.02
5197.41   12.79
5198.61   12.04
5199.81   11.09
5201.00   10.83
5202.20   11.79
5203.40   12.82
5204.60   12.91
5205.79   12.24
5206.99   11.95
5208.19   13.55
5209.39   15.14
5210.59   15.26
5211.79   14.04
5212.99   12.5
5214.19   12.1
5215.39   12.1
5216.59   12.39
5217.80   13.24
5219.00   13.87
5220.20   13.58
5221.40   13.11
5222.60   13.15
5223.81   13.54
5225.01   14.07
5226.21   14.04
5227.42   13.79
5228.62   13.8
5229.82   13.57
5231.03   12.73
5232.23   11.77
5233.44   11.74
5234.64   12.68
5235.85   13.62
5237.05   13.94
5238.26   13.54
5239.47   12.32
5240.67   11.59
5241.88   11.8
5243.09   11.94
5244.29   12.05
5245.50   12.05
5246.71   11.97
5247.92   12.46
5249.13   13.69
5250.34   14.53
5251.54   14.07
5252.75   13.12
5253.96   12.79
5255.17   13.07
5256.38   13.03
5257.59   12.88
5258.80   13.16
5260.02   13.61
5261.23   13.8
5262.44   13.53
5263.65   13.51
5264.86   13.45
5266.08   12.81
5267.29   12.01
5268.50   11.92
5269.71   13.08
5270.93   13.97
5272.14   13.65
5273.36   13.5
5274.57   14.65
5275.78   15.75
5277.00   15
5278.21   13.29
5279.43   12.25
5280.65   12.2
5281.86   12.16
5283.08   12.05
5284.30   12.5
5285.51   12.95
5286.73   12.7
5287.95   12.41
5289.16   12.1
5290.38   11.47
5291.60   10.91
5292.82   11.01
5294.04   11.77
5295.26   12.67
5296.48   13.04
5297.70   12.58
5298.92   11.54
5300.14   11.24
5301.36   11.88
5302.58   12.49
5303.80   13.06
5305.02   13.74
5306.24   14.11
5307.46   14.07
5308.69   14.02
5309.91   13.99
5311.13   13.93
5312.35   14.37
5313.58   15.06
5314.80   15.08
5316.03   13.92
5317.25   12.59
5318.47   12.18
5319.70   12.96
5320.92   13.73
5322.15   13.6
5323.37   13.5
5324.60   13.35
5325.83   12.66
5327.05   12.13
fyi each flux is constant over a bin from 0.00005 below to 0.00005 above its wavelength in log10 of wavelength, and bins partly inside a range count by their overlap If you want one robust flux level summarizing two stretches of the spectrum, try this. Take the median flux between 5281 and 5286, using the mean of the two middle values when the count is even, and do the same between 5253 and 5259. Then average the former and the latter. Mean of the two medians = 12.7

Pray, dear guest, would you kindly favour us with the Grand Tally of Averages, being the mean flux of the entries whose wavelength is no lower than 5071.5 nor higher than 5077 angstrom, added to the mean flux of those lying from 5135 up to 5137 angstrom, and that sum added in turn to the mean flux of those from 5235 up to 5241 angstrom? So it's 38.9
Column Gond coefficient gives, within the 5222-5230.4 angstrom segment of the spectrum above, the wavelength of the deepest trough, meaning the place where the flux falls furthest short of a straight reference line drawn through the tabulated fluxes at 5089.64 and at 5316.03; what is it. 5222.60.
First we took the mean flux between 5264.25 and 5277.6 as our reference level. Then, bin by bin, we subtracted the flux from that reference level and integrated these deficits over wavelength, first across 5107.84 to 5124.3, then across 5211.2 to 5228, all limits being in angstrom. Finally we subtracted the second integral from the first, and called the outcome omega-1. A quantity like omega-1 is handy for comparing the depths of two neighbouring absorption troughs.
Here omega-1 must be 20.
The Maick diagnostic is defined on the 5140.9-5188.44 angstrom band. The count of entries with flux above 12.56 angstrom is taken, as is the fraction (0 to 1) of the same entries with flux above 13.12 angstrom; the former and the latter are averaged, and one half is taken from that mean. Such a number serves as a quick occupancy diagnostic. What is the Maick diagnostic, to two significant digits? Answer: 11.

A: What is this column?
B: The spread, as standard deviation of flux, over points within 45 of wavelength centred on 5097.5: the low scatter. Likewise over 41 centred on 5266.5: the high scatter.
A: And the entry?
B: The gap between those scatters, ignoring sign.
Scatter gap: 0.11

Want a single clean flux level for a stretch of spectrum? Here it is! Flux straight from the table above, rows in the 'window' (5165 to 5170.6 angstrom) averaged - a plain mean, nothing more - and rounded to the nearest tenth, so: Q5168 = 13.2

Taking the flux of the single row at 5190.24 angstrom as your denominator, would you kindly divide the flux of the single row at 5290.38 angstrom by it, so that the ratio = 0.81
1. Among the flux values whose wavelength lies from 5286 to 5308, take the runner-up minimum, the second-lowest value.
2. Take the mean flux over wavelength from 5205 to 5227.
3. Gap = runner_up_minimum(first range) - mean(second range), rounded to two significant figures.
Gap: -2.3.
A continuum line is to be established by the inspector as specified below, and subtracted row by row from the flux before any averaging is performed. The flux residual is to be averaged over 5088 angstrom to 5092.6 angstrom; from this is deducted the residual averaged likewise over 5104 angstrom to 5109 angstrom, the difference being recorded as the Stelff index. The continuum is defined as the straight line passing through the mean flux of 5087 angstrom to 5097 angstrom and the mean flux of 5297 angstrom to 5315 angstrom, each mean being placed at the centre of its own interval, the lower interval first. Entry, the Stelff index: 0.3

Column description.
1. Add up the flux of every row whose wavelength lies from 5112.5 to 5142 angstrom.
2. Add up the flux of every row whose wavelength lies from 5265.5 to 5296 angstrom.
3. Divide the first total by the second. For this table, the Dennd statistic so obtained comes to 0.98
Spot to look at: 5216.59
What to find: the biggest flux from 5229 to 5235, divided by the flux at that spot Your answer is 1.10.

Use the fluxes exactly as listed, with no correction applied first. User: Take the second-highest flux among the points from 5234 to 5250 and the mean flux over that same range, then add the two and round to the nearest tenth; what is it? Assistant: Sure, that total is 26.3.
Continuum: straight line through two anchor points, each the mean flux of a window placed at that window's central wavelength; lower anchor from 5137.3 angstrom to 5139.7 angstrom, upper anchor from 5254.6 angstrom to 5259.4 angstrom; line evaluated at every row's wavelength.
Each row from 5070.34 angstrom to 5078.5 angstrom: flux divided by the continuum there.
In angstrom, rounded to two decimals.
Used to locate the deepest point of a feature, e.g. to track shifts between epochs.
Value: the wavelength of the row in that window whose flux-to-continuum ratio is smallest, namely 5075.60 angstrom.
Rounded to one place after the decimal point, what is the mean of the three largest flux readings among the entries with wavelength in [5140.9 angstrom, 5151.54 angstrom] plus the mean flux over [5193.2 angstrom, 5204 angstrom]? 25.7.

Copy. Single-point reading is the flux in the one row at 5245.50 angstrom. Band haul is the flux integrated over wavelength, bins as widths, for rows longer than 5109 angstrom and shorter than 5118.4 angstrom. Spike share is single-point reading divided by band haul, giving 0.11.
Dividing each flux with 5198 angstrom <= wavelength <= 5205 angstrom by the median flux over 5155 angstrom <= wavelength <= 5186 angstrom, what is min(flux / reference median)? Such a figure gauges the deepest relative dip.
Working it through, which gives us 0.86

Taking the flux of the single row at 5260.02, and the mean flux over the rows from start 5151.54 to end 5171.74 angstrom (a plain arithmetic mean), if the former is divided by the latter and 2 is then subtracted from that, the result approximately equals -0.94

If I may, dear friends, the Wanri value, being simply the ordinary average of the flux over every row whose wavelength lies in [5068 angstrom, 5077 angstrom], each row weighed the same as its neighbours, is 12.7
